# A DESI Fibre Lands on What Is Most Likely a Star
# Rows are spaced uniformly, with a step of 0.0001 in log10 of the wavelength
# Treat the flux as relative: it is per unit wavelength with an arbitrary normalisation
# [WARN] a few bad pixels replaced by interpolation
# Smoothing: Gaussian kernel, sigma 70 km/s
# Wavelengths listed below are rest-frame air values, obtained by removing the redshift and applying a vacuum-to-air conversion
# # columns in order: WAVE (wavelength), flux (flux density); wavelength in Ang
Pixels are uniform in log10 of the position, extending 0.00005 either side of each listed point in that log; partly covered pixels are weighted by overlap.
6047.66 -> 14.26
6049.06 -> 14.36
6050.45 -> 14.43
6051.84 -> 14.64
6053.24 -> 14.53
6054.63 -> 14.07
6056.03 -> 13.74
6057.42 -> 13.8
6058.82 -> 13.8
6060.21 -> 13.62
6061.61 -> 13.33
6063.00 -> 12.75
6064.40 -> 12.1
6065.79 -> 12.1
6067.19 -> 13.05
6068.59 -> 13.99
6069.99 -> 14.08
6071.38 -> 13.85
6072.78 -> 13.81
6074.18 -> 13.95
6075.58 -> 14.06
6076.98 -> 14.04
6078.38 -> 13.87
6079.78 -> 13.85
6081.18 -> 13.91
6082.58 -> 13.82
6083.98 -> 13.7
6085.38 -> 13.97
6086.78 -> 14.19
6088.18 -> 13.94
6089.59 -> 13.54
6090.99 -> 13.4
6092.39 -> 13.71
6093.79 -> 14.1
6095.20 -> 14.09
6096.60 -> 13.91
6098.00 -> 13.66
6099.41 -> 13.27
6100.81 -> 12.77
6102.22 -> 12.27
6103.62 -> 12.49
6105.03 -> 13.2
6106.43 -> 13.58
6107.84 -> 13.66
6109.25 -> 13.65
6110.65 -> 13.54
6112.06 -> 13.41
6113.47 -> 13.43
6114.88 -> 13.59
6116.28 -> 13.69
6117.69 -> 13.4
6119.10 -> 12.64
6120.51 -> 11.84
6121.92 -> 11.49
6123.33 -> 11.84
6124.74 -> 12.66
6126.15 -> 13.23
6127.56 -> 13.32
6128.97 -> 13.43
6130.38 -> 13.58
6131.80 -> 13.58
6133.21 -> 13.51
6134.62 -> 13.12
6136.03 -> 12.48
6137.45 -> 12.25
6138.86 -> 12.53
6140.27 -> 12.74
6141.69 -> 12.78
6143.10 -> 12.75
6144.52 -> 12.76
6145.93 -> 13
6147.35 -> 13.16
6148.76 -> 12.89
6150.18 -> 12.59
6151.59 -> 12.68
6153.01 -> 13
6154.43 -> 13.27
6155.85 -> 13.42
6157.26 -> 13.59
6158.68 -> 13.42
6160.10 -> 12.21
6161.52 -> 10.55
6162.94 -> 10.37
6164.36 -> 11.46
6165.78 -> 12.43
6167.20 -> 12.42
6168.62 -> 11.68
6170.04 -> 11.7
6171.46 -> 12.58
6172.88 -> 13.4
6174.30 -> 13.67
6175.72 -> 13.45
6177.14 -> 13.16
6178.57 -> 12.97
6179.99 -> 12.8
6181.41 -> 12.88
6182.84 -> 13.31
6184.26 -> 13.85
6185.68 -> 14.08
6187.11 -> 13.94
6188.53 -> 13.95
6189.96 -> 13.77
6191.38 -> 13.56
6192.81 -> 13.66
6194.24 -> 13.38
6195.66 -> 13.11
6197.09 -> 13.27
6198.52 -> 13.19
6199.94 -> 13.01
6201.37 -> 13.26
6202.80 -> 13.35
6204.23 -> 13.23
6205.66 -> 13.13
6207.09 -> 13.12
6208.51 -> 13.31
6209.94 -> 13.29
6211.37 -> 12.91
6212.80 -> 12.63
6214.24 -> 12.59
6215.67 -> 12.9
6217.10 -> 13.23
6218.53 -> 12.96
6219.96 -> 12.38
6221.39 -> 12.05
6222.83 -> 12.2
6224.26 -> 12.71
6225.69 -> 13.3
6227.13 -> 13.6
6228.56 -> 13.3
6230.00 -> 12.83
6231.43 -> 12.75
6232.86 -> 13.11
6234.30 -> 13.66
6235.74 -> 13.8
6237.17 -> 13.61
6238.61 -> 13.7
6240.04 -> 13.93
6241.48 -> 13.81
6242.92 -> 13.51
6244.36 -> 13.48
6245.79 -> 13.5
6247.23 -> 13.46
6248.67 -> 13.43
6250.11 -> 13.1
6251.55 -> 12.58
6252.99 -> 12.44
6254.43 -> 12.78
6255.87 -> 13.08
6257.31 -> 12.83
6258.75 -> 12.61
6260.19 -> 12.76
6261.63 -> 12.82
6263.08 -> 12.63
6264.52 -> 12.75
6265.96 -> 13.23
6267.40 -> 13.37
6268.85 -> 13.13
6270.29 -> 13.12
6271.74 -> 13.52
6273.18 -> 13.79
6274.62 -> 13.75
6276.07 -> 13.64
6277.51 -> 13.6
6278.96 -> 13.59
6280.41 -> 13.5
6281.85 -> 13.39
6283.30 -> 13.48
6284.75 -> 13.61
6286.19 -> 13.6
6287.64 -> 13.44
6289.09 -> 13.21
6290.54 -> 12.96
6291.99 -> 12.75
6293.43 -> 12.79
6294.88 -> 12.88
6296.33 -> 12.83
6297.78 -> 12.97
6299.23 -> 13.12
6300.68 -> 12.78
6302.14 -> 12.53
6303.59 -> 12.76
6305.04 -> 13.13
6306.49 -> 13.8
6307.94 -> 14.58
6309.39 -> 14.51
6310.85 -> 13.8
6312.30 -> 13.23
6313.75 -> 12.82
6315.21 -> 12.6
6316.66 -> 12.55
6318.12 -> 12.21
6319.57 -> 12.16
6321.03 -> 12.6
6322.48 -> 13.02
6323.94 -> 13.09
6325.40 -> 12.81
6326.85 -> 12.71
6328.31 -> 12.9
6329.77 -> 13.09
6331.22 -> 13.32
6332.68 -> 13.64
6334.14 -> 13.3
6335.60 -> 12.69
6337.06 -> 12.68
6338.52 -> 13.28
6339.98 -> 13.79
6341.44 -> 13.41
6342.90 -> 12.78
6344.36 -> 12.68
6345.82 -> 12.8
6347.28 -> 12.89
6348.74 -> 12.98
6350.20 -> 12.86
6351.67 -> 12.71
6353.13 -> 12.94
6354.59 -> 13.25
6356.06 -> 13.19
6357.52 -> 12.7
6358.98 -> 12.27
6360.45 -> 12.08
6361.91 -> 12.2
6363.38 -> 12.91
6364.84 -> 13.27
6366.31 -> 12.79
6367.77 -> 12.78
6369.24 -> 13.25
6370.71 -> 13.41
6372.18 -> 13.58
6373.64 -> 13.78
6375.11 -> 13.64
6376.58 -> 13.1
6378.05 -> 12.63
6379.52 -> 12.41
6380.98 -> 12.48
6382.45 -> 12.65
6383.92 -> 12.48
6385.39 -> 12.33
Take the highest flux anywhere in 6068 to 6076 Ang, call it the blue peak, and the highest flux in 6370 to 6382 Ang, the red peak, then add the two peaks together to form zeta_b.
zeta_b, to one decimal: 27.9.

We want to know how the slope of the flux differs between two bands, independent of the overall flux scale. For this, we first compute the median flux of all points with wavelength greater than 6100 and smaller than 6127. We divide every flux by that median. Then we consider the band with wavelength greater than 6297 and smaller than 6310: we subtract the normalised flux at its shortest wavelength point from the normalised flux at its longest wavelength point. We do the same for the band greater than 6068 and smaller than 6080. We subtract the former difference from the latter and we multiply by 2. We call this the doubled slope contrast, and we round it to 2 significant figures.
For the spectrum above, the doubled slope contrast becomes -0.25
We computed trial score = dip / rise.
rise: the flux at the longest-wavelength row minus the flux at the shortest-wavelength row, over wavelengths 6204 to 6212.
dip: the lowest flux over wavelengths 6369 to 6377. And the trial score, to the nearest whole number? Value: -41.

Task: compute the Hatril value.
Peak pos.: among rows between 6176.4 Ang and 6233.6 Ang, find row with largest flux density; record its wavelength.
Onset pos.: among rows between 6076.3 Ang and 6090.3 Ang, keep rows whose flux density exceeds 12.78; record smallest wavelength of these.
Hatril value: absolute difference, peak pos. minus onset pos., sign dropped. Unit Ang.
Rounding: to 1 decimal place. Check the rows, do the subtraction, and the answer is 108.7 Ang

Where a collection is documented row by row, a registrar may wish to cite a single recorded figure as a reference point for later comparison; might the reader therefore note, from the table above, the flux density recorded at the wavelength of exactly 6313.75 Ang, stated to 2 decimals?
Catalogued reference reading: 12.82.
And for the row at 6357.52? 12.70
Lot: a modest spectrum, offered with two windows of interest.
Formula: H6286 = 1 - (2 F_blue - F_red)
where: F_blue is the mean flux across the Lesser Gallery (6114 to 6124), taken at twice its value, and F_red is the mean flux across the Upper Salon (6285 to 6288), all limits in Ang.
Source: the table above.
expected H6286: -10.8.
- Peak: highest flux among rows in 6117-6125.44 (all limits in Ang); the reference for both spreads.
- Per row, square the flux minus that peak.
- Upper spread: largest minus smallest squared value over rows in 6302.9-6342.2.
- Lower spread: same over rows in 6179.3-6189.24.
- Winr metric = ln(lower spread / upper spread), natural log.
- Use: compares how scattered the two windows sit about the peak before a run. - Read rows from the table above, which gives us -1.2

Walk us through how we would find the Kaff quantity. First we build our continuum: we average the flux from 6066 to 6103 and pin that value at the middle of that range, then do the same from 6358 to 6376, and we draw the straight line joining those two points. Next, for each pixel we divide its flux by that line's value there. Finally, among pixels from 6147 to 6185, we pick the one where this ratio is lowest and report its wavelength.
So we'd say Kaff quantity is 6162.94 Ang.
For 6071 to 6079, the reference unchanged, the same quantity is 6072.78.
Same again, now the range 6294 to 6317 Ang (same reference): 6302.14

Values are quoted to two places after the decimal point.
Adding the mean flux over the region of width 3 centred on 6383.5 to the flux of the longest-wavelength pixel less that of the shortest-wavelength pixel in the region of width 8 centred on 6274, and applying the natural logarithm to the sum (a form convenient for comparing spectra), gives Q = 2.57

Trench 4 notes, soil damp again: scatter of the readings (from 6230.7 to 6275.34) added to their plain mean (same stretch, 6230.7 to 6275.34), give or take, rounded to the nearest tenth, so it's 13.7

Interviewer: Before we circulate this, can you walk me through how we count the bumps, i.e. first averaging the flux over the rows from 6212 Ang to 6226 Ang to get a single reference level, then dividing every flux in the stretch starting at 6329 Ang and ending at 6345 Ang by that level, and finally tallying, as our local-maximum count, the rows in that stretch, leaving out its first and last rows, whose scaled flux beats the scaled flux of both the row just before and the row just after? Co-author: 2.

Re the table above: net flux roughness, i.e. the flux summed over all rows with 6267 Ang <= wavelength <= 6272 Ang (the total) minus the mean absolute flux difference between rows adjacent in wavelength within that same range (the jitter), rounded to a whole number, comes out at 53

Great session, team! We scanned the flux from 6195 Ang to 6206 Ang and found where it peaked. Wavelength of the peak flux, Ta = 6202.80 Ang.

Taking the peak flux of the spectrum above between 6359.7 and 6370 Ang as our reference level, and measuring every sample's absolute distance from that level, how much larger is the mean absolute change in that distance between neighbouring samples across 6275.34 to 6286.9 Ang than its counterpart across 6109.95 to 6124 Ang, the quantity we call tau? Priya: -0.23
